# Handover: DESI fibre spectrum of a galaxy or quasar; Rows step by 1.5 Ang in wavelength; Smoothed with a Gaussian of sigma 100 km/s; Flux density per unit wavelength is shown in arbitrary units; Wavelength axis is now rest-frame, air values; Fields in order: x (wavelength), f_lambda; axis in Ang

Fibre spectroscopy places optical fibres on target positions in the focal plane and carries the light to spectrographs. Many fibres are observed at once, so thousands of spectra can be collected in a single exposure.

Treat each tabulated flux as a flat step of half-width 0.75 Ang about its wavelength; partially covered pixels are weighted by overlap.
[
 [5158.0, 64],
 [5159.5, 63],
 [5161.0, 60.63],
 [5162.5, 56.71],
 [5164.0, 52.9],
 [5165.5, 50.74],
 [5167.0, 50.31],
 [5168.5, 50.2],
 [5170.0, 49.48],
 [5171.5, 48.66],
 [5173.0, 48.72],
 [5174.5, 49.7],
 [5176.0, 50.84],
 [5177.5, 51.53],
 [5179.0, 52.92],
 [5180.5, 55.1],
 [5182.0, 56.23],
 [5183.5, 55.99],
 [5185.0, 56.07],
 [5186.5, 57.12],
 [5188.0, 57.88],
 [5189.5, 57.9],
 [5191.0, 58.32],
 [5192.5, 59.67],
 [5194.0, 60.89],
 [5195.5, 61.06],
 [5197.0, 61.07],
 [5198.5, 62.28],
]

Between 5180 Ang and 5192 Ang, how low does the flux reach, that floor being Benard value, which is 55.1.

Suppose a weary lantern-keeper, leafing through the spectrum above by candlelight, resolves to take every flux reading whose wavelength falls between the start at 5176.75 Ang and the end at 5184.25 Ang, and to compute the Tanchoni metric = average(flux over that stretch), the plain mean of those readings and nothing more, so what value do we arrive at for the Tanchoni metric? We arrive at 54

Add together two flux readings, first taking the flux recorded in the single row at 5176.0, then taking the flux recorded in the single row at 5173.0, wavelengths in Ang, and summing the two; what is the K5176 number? 100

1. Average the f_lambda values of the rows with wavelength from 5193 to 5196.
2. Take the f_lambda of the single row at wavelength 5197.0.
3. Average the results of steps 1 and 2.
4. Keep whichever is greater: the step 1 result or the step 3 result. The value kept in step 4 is 61.0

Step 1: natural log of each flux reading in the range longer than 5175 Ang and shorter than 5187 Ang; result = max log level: 4.05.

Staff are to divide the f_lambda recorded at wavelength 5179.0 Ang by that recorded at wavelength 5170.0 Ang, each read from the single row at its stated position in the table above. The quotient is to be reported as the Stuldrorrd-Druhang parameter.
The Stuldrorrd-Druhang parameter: 1.07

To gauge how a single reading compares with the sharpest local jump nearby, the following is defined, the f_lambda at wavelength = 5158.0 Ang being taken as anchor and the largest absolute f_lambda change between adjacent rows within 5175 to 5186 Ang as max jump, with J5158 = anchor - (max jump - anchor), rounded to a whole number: 126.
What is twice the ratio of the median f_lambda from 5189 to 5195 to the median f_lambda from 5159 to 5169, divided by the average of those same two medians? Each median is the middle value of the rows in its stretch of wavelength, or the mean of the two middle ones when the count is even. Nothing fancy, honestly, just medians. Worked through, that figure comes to 0.040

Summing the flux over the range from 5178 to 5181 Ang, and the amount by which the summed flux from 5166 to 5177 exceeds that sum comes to 240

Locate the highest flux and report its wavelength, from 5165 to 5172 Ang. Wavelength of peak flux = 5165.5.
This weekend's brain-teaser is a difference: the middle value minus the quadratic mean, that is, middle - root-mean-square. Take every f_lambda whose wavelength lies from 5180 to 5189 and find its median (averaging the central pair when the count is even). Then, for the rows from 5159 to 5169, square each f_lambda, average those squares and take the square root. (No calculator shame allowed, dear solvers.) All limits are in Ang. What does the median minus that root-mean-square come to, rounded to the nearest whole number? 1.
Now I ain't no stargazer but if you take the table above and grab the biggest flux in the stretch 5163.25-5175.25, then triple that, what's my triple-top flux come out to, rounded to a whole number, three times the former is 159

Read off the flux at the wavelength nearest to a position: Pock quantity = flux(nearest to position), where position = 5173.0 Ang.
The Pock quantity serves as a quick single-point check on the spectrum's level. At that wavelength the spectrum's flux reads 48.72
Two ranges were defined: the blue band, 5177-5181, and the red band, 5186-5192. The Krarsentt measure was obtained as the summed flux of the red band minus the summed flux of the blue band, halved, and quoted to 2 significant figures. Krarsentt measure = 36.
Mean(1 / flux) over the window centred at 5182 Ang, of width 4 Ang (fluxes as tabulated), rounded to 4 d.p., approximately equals 0.0179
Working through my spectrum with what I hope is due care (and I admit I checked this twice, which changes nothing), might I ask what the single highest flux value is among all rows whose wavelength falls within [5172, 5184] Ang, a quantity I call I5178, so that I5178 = 56.23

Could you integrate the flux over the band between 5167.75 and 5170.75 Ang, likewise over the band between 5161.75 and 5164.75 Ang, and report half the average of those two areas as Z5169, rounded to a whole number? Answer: 78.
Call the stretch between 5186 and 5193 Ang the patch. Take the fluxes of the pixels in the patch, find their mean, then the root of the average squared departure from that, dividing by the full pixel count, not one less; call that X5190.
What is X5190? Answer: 0.8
